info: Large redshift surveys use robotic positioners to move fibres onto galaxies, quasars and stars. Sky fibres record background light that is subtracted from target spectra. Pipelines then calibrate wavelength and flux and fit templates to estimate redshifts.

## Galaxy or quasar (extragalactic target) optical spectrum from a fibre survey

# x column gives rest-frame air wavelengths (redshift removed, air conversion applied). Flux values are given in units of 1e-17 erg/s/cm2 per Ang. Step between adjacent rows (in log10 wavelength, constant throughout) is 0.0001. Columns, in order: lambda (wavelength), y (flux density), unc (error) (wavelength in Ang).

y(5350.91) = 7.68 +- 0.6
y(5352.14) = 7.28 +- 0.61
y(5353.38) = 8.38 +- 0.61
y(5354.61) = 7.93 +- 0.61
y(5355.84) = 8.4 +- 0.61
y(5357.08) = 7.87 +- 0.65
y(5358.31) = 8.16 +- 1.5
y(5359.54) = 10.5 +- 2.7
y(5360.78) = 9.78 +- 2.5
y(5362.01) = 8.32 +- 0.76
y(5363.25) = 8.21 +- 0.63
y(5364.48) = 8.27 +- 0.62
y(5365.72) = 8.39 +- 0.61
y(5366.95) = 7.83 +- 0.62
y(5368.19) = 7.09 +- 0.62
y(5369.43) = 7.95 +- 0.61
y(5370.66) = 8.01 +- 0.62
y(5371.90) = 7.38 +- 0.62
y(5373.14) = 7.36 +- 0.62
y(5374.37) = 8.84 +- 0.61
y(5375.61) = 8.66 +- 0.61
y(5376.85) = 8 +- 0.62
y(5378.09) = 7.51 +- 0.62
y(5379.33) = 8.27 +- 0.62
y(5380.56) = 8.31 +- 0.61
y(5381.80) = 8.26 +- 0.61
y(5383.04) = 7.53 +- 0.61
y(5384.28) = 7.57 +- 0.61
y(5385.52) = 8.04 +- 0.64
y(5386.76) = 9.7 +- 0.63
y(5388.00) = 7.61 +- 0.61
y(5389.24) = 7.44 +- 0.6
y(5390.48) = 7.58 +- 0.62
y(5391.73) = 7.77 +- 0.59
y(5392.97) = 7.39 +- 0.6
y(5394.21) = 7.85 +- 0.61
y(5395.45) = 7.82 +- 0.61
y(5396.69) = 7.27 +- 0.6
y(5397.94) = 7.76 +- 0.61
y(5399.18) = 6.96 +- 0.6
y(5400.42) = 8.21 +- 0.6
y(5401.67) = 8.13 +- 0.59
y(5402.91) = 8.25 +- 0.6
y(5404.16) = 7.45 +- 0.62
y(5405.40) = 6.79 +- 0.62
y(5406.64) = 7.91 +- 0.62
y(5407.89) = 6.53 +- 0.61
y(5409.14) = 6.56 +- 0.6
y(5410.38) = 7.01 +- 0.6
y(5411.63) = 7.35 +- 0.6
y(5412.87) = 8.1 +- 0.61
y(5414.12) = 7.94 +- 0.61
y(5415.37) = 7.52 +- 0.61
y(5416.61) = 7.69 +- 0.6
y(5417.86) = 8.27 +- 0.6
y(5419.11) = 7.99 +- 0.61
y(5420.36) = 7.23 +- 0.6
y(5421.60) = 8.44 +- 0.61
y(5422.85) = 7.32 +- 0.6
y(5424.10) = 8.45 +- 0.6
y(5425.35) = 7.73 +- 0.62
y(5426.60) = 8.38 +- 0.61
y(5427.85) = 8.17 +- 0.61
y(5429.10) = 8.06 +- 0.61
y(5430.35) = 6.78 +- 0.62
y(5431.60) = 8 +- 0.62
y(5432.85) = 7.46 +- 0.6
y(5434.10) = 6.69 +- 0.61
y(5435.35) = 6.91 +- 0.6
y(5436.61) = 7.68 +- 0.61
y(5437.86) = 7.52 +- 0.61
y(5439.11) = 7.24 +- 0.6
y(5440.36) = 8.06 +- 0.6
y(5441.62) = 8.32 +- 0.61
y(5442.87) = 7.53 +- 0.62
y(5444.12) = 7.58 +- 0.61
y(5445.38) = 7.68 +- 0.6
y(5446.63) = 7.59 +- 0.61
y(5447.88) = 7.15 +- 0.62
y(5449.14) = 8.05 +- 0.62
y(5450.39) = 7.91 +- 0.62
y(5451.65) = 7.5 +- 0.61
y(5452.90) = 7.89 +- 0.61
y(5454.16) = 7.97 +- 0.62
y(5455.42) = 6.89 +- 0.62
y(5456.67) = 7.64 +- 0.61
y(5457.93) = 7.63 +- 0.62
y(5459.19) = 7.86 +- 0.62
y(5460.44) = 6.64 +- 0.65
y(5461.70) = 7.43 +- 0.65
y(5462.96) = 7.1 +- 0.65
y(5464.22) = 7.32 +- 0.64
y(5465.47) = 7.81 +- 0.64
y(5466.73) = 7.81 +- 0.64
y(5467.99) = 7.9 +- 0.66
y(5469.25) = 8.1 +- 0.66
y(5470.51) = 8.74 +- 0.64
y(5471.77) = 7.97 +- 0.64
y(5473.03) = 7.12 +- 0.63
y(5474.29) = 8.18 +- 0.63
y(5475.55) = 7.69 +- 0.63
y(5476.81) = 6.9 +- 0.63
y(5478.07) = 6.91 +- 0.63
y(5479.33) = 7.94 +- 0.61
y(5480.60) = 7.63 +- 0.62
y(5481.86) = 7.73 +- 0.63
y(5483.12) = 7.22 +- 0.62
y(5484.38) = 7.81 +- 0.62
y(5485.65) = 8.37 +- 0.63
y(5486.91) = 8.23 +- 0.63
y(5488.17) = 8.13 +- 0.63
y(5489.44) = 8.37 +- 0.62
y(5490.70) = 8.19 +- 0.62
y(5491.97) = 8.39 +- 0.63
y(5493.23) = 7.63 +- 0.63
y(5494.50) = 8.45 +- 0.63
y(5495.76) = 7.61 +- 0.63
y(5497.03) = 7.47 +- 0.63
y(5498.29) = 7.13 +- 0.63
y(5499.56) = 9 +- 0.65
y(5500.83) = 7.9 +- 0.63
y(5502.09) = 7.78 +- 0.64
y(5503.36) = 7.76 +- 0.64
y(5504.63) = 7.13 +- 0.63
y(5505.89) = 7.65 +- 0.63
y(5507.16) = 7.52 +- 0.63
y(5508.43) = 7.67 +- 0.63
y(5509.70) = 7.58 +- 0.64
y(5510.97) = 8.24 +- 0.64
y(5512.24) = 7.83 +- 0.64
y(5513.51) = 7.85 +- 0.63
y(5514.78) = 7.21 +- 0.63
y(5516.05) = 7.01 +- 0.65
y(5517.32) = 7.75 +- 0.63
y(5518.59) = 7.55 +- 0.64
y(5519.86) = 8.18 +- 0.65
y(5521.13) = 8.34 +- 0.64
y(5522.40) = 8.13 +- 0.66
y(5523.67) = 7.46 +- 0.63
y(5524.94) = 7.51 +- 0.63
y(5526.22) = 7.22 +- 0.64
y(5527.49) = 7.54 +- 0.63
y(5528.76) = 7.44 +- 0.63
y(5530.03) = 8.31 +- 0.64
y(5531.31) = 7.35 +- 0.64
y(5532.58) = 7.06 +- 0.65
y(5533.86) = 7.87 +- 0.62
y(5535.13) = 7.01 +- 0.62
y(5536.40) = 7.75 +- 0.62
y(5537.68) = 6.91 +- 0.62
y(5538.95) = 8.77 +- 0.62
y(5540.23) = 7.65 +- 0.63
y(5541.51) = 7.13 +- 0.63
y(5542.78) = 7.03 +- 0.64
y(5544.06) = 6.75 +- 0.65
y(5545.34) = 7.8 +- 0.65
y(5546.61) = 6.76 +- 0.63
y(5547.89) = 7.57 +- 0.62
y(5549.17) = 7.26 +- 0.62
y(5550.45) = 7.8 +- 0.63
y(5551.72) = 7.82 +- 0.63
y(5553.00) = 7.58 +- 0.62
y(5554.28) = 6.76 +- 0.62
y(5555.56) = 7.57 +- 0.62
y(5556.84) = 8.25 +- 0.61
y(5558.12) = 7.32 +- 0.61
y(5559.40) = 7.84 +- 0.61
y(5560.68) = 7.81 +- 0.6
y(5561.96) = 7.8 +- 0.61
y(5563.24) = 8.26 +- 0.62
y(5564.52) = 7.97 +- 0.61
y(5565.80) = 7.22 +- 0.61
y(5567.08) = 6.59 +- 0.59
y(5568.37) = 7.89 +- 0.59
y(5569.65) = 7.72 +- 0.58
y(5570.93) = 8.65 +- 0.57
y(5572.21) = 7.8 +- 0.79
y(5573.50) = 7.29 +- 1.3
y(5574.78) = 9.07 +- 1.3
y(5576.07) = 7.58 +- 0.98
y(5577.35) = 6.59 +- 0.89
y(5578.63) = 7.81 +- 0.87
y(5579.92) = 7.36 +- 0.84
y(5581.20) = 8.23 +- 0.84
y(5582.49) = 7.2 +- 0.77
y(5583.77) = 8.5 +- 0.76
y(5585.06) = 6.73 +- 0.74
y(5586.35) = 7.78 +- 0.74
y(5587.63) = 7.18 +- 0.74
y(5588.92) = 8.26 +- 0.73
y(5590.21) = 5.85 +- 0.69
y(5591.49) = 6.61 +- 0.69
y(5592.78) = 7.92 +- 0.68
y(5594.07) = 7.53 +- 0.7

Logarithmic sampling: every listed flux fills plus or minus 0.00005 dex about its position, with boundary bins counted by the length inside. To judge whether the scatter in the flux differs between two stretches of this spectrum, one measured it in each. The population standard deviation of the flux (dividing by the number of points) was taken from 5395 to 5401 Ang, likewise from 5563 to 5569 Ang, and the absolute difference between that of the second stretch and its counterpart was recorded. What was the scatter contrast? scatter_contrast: 0.16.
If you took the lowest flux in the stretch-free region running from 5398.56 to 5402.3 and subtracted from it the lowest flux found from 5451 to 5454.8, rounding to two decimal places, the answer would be -0.54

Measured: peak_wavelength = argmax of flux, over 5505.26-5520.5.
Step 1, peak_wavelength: 5510.97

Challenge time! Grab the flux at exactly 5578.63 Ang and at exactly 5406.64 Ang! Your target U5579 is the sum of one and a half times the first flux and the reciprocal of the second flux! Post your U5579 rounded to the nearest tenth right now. 11.8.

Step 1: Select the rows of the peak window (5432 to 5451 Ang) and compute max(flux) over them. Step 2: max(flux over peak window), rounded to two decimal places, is 8.32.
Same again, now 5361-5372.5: 8.39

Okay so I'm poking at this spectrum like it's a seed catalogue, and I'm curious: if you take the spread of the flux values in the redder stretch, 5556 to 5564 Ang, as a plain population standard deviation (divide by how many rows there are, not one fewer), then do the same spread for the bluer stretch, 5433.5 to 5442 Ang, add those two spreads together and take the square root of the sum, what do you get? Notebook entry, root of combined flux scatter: 0.93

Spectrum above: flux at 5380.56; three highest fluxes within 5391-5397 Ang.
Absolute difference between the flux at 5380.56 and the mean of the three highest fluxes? 0.50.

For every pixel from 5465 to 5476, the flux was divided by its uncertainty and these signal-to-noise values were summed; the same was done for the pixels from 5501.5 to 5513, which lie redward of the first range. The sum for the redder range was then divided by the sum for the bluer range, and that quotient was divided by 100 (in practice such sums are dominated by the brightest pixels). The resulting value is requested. 0.0098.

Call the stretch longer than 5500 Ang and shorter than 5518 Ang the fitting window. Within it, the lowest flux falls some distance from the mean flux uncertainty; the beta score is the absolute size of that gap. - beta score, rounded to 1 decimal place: 6.4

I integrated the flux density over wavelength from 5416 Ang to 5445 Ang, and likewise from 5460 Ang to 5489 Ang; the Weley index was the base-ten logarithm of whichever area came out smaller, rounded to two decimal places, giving 2.35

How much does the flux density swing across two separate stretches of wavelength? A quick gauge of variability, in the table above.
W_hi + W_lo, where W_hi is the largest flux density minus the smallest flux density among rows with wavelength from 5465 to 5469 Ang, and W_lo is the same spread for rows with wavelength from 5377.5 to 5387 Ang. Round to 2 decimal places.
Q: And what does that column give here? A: 2.28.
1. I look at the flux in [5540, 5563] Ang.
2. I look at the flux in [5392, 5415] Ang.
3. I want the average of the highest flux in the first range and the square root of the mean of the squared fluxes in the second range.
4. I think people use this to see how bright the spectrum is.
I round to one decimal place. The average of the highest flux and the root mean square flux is 7.9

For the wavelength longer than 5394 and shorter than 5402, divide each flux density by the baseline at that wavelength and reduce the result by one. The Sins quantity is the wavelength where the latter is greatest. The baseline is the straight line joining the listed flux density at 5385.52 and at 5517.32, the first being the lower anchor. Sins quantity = 5400.42 Ang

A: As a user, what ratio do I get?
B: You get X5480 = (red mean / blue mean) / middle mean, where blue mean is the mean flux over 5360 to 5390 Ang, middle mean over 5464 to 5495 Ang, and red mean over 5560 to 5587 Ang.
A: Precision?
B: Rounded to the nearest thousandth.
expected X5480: 0.121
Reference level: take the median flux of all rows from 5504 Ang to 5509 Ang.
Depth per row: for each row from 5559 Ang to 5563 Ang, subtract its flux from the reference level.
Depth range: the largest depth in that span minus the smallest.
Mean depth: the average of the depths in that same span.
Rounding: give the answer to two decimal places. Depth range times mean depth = -0.01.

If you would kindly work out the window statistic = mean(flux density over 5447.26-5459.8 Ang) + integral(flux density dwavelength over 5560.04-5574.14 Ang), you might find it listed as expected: 117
